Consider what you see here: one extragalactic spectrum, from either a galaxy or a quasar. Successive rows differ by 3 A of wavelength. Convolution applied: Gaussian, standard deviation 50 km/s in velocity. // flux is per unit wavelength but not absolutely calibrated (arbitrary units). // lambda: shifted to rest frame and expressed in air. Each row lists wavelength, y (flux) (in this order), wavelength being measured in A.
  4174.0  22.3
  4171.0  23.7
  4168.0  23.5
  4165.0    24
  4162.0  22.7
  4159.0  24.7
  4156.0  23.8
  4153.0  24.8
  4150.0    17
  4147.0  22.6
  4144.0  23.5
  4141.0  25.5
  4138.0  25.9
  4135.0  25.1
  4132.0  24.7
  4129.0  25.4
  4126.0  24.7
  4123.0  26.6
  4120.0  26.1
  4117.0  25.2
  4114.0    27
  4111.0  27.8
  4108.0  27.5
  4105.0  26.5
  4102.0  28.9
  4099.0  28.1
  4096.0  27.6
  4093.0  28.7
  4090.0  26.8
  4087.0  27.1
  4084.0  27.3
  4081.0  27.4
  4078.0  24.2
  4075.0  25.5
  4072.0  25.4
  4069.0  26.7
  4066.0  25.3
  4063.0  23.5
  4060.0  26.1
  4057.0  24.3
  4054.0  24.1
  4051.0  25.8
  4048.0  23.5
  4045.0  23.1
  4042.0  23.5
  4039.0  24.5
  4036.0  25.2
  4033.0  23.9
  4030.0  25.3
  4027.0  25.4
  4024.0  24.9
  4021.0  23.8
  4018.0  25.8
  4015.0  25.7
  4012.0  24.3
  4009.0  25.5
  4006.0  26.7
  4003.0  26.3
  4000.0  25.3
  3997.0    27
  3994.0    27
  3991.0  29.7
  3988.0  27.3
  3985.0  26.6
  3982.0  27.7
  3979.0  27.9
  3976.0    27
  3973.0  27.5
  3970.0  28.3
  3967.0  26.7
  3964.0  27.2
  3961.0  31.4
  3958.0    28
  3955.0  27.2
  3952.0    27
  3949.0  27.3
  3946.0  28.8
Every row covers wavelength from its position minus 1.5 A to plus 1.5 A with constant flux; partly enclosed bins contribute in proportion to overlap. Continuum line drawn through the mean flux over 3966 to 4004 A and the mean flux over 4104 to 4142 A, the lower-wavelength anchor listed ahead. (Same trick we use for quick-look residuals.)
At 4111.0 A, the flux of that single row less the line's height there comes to 1.69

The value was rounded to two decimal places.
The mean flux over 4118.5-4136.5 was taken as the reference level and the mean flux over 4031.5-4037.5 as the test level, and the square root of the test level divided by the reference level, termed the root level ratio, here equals 0.98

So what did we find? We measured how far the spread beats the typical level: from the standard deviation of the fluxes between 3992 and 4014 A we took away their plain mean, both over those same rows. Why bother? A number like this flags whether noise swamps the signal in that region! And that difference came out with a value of -25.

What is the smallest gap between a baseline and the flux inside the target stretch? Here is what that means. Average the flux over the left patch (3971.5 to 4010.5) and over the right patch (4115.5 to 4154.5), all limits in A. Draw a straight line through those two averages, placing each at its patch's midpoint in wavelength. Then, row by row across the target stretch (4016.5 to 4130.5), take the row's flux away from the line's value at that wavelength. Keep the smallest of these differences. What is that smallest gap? -3.9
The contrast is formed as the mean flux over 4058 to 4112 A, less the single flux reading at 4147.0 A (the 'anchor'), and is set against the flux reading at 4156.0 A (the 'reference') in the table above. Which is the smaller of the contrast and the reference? 4.1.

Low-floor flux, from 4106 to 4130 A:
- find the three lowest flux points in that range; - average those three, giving 25.1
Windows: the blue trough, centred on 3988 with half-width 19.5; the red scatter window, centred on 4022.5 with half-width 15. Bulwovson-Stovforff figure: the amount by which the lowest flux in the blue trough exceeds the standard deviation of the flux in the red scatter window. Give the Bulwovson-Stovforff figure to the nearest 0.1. 24.6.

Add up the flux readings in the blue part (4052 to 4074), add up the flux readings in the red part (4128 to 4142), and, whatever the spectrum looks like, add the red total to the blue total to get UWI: 302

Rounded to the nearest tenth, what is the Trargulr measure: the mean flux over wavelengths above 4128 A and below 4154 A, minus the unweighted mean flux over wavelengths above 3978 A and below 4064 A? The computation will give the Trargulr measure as -1.7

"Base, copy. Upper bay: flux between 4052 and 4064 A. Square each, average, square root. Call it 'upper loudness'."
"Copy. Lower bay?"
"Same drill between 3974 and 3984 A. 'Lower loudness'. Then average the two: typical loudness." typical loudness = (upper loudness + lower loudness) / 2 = 26.0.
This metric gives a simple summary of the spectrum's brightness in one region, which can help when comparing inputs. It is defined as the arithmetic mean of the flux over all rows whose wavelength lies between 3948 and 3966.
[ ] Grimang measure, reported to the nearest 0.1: 28.0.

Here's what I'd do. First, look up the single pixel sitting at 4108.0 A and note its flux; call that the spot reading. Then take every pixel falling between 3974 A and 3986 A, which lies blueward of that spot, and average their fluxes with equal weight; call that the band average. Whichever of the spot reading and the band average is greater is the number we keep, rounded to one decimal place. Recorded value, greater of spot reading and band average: 27.5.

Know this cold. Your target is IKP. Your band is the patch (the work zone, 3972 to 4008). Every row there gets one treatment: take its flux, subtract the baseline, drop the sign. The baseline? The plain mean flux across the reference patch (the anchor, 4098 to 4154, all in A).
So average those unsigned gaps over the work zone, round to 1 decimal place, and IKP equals 1.8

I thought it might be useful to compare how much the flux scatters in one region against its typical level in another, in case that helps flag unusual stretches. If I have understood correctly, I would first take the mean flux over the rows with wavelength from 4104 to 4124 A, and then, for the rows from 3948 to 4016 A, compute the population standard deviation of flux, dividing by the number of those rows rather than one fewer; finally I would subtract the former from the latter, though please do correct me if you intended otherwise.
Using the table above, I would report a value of -25.3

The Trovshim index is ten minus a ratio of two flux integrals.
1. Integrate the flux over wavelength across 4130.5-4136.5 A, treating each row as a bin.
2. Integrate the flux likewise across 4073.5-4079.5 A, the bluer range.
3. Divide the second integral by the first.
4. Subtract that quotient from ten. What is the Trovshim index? 9.00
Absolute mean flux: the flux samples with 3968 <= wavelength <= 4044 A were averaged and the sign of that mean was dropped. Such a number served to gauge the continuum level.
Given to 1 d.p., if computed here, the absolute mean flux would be 26.1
